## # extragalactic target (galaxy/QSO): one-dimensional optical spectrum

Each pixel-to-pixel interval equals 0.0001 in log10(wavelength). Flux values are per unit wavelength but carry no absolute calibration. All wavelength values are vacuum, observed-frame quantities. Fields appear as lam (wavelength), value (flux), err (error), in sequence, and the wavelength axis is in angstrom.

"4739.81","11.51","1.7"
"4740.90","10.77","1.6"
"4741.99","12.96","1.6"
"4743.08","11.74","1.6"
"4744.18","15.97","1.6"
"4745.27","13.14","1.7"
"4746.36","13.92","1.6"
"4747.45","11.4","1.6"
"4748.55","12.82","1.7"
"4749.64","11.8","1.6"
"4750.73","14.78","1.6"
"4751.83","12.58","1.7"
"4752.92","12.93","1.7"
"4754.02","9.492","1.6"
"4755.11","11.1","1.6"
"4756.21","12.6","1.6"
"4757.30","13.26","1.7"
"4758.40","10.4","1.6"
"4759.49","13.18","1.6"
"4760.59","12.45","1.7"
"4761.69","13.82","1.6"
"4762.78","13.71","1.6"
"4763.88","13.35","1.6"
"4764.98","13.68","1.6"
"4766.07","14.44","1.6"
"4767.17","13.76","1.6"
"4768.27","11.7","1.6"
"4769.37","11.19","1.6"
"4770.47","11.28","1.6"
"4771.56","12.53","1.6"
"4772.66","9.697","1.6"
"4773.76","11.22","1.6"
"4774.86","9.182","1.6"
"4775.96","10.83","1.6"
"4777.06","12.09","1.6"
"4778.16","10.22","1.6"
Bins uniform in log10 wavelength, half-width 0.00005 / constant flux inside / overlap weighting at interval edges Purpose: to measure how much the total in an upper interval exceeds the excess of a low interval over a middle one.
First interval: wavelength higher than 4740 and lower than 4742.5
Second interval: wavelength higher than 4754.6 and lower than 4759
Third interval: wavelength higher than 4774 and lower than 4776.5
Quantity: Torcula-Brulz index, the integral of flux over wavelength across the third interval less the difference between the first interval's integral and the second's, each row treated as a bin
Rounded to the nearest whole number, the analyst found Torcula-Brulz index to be 48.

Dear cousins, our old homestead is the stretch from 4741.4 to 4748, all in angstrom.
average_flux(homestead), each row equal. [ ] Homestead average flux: 13.2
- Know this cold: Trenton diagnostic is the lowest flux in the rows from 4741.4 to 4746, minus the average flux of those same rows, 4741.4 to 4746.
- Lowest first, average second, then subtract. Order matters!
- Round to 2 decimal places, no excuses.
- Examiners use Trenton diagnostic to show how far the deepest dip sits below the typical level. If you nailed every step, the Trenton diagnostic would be -1.71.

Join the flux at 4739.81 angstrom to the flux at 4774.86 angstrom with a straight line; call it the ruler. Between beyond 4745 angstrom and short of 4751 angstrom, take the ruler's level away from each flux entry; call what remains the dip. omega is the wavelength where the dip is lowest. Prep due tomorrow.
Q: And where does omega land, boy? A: 4747.45 angstrom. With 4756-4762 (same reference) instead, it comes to 4758.40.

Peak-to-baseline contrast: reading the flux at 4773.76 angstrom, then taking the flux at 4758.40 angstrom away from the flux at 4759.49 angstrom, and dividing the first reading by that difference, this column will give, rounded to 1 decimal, 4.0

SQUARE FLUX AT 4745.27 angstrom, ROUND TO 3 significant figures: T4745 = 173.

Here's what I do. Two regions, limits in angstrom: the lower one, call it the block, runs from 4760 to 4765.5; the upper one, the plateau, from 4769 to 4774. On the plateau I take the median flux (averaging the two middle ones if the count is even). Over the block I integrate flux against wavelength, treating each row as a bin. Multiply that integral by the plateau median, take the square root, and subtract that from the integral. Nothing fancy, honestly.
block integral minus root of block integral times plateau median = 45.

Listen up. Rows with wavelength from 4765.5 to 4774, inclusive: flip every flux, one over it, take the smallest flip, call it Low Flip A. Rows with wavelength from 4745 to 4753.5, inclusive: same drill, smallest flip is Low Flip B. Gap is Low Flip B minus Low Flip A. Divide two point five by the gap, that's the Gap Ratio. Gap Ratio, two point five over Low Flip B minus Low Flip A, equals -1569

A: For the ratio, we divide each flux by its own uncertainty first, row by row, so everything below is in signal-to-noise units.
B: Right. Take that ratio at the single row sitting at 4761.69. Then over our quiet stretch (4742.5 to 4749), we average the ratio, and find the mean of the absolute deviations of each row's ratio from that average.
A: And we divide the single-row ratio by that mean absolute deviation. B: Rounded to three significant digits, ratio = 10.2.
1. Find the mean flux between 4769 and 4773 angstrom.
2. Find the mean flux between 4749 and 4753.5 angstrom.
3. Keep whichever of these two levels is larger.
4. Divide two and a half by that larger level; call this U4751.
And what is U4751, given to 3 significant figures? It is 0.192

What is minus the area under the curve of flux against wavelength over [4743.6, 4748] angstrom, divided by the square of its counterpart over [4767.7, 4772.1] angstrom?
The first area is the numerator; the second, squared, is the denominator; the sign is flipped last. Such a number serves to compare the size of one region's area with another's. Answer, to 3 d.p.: -0.023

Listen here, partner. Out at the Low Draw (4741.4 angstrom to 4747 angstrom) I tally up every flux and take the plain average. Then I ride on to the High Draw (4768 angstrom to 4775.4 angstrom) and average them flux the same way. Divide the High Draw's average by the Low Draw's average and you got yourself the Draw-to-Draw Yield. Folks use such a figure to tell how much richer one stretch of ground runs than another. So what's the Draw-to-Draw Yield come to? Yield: 0.81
